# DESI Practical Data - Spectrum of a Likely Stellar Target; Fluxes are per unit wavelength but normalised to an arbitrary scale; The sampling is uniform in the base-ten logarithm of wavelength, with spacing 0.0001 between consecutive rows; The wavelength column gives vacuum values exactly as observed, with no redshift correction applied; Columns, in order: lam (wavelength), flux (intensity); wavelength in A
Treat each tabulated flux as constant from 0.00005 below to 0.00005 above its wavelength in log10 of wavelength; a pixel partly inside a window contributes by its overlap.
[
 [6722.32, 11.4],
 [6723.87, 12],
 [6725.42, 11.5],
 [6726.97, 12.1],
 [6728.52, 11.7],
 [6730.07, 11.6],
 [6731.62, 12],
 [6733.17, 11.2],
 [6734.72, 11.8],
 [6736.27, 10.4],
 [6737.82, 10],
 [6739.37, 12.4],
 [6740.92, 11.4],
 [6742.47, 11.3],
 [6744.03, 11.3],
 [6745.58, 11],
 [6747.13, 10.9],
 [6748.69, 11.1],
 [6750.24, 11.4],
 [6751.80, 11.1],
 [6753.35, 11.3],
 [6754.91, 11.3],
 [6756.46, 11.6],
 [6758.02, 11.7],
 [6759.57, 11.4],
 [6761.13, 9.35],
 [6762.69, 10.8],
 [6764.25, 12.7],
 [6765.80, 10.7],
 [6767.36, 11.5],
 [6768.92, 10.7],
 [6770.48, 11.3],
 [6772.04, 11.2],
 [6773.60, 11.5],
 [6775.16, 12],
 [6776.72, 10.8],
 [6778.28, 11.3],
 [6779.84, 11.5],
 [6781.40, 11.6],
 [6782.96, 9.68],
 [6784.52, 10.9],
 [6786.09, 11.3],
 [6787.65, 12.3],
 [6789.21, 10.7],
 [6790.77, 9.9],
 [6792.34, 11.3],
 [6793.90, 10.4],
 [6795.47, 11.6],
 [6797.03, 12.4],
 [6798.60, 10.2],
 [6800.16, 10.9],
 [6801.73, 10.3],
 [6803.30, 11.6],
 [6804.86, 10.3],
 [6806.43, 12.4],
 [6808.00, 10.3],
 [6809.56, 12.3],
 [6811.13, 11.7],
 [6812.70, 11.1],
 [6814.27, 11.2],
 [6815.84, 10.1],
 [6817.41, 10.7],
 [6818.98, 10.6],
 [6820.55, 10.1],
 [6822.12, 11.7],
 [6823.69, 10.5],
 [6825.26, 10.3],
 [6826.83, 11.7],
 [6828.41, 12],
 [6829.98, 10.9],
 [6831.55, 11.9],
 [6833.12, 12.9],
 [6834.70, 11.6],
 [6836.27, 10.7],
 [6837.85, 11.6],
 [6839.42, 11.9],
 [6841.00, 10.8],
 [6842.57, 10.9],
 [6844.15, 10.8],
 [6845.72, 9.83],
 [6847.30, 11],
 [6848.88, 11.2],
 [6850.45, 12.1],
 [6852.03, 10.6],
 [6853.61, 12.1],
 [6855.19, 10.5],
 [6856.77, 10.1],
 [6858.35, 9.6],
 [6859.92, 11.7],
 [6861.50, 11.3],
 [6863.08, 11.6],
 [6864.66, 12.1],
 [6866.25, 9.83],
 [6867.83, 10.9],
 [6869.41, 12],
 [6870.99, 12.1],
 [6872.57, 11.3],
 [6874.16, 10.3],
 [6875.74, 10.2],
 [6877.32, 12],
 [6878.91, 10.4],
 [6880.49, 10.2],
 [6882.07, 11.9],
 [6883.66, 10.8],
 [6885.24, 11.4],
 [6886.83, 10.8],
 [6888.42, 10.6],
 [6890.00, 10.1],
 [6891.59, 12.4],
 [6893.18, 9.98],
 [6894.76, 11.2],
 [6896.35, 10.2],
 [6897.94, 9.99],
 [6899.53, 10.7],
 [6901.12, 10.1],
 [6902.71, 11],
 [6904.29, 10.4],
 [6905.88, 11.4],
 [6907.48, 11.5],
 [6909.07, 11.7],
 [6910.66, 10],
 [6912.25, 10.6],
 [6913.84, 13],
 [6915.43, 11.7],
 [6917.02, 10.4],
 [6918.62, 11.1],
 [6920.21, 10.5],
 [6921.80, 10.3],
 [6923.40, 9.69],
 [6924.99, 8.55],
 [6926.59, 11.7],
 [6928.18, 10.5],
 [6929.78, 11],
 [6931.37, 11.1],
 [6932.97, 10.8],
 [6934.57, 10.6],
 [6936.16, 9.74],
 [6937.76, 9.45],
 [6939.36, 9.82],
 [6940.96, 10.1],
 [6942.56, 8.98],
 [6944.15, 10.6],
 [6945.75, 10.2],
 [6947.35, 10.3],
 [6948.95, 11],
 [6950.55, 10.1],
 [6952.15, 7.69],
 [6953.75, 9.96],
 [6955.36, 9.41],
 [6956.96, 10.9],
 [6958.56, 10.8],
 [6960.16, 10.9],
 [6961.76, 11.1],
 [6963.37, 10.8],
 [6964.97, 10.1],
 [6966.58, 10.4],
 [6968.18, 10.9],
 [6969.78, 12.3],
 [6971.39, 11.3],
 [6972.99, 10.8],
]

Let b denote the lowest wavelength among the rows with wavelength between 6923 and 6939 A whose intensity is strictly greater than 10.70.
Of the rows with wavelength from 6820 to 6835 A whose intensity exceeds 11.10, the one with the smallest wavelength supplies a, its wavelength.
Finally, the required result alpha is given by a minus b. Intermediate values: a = 6822.12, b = 6926.59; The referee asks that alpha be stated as -104.5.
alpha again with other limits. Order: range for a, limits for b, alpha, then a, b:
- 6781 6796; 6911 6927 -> -132.4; 6781.40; 6913.84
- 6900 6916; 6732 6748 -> 172.7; 6905.88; 6733.17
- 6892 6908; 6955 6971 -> -62.2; 6894.76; 6956.96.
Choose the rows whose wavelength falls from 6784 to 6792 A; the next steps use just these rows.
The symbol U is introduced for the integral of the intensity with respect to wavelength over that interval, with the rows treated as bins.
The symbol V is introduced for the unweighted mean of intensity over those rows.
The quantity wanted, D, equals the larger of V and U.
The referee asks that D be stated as 88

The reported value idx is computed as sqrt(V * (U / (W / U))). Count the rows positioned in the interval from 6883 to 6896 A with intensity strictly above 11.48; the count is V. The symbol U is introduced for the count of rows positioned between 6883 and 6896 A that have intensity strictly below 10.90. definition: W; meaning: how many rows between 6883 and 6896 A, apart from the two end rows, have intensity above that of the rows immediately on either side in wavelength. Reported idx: 3.5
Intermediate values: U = 5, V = 1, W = 2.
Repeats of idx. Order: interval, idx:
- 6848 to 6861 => 4.9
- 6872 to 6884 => 5.0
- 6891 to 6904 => 3.5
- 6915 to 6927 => 7.1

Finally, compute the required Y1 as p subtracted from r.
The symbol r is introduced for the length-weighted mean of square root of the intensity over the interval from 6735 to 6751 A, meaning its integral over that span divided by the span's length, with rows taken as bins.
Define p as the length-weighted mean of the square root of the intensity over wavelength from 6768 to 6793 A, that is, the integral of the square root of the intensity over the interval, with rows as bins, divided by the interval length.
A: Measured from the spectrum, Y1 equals 0.004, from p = 3.33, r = 3.338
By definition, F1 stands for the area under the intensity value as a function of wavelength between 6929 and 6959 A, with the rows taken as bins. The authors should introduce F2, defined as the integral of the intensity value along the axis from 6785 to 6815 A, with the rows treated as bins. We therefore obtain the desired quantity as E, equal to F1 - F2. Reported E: -31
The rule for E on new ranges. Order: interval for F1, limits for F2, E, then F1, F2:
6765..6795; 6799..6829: 2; 333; 331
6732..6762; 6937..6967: 31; 335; 304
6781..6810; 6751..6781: -17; 321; 338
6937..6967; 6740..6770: -32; 304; 336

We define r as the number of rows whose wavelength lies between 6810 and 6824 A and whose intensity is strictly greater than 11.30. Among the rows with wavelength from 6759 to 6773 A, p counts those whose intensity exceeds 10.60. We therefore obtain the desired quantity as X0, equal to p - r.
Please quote 6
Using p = 8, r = 2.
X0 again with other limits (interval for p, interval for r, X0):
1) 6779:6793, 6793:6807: 3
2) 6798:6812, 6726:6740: -1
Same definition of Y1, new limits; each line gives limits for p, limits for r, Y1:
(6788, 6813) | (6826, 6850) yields 0.033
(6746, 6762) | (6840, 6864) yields -0.023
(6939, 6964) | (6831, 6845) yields 0.196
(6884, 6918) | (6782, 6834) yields 0.028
